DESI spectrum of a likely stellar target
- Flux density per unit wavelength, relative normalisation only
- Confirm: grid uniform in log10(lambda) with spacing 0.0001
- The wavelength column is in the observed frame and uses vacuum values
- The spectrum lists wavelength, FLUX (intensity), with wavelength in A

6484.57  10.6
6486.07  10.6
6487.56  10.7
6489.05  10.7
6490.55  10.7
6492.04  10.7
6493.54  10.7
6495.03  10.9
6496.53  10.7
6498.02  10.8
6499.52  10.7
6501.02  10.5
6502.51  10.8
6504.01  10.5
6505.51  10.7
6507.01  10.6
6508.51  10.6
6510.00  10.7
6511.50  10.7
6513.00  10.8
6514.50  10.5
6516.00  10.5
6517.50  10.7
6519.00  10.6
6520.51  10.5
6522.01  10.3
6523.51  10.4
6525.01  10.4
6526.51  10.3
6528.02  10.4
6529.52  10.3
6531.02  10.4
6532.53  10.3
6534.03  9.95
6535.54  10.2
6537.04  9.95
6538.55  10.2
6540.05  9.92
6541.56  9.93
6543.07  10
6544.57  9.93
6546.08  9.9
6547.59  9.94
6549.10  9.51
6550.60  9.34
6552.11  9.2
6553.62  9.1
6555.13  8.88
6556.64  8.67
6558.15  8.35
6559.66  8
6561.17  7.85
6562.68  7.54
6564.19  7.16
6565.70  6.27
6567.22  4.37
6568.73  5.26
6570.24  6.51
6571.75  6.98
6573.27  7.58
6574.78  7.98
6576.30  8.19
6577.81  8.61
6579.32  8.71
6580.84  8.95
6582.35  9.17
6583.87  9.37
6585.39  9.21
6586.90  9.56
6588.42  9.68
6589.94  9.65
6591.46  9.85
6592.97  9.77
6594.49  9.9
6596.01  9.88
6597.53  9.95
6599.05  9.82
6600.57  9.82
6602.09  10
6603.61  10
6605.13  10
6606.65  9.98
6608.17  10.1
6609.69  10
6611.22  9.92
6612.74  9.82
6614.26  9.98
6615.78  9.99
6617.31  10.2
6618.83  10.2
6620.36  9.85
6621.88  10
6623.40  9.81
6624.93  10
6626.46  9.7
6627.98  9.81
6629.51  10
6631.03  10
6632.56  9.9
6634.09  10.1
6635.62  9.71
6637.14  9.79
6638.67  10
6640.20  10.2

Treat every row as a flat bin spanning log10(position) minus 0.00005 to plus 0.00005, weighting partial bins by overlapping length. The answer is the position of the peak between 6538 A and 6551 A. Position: 6538.55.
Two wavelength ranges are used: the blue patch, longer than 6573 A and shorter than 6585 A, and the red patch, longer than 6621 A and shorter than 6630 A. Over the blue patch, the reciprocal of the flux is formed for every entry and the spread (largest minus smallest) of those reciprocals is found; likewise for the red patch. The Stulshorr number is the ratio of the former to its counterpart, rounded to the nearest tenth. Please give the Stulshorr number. 8.1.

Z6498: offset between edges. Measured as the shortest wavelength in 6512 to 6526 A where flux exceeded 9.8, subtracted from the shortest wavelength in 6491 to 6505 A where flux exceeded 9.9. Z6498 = -21.0 A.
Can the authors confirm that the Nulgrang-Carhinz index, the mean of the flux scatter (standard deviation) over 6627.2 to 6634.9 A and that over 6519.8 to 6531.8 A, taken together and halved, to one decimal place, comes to 0.1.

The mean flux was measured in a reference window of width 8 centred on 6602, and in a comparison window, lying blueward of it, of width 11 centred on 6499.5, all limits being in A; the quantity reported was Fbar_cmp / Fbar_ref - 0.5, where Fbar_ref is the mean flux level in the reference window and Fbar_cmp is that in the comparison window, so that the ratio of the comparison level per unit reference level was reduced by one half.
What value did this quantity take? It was 0.578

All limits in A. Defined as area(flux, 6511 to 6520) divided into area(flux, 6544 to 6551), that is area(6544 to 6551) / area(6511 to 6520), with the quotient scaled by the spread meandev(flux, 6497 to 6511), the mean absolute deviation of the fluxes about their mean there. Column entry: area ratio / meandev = 8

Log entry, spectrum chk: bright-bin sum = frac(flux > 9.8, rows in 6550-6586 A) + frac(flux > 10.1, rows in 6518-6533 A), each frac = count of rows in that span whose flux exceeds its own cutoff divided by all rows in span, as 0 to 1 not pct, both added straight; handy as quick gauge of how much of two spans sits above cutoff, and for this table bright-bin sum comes 1.0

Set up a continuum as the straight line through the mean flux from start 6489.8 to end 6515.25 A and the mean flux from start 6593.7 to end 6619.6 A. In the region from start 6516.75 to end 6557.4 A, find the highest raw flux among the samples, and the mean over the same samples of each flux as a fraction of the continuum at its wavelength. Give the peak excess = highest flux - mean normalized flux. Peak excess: 9.7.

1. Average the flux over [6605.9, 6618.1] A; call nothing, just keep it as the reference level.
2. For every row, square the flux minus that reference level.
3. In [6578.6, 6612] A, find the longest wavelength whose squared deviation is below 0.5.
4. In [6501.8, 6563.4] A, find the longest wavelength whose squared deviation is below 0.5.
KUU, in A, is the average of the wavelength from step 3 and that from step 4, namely 6580.9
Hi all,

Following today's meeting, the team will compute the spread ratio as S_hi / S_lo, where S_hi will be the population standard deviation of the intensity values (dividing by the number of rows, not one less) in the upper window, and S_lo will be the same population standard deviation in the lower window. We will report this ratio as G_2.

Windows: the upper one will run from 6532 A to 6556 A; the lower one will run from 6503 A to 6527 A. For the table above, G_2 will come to 2.8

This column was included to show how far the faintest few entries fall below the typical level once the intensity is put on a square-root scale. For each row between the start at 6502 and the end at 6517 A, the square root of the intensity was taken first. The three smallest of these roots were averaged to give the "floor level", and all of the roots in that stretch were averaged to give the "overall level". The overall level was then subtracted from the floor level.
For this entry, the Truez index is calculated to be -0.021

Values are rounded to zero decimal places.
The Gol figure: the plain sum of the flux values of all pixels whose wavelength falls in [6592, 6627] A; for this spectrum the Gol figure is 229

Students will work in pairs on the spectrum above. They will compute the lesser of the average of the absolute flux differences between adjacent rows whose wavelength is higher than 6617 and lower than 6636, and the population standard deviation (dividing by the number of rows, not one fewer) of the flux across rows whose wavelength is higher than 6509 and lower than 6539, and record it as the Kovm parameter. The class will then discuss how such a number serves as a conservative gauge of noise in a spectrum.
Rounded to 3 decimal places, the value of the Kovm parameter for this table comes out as 0.181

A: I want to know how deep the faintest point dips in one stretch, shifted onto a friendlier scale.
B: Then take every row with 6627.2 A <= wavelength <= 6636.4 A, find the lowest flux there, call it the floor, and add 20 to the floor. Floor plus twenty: 29.7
